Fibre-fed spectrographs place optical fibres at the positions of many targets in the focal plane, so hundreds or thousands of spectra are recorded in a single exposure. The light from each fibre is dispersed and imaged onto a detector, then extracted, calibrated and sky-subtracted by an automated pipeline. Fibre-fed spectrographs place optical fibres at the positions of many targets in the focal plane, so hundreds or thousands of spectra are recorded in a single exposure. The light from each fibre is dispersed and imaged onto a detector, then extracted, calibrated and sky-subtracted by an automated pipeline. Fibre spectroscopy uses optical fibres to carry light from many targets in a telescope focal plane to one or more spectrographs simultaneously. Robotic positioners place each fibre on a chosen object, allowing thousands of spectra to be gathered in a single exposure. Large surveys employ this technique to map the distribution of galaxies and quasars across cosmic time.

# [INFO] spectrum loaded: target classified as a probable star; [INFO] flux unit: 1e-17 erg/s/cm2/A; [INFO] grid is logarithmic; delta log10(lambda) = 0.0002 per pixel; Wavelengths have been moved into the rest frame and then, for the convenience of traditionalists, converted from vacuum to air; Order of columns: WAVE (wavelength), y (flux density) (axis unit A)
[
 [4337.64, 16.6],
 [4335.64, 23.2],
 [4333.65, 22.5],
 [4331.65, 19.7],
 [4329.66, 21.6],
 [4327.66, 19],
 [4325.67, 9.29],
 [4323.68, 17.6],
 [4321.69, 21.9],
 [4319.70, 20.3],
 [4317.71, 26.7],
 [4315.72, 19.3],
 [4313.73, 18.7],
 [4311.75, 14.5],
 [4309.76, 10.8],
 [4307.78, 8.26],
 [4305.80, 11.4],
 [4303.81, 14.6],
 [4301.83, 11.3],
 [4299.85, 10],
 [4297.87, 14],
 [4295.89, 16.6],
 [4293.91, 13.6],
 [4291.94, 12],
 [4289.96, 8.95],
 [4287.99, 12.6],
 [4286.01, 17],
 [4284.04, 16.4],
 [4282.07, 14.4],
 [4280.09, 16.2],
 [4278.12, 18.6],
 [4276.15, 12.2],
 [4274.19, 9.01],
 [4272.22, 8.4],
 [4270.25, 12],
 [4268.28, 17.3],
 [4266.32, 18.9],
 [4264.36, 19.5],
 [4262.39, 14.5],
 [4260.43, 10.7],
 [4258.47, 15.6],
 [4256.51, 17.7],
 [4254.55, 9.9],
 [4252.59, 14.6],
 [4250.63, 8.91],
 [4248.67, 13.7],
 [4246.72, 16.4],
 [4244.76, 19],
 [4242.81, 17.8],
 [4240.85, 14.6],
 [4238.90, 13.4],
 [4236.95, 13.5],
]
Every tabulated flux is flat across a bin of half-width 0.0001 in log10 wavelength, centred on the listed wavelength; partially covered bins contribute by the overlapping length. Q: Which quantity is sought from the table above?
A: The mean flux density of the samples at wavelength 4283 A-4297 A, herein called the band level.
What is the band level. 13.9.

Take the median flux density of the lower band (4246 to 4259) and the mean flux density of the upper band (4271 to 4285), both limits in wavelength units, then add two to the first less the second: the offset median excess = 3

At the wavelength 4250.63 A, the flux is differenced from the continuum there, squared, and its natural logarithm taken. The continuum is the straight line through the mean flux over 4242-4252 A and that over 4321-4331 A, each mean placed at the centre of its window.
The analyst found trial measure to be 3.7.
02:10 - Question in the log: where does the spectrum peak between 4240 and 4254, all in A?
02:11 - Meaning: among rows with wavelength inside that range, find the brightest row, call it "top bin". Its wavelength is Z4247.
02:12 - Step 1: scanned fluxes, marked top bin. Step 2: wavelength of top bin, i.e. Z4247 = 4244.76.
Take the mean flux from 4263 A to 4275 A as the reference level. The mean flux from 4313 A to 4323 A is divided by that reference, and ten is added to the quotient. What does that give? 11.5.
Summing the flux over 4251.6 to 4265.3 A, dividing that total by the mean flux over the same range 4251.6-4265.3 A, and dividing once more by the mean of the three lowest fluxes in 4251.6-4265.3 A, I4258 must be 0.60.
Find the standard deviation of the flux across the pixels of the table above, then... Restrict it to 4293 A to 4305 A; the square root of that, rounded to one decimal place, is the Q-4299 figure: 1.5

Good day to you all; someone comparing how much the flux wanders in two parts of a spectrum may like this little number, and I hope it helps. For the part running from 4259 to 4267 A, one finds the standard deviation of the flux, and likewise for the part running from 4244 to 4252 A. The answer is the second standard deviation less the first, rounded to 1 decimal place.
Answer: 0.2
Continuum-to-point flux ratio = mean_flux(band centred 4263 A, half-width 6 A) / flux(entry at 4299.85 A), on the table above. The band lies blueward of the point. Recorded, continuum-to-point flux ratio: 1.61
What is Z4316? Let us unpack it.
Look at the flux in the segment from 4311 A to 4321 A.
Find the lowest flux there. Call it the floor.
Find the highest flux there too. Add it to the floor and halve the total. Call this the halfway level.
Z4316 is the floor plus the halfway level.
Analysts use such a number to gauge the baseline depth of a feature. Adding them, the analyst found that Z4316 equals 35.1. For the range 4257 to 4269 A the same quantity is 25.8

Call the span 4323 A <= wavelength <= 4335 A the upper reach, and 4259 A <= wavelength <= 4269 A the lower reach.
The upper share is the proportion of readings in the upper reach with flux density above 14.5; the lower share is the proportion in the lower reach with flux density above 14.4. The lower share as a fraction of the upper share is 1.0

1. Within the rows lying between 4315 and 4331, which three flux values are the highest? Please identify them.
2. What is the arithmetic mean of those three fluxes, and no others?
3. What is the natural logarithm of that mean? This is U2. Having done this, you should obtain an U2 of 3.15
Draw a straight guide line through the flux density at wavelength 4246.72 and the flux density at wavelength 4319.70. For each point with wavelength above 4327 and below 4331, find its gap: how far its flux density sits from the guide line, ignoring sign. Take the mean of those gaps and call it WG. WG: 1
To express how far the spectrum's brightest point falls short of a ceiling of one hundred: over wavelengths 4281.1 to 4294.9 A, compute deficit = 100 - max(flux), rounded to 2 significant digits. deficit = 83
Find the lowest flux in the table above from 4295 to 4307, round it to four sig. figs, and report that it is 10.00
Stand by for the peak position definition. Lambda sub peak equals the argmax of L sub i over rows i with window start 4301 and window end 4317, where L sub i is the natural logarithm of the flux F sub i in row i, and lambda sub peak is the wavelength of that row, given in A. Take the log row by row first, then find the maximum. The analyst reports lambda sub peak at 4315.72 A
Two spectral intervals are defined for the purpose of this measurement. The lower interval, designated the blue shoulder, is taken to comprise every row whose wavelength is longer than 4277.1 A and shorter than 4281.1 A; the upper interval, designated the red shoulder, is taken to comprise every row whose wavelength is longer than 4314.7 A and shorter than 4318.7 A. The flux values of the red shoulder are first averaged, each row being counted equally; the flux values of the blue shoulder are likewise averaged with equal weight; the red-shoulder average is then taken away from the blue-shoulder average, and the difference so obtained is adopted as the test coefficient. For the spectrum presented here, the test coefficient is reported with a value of -6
